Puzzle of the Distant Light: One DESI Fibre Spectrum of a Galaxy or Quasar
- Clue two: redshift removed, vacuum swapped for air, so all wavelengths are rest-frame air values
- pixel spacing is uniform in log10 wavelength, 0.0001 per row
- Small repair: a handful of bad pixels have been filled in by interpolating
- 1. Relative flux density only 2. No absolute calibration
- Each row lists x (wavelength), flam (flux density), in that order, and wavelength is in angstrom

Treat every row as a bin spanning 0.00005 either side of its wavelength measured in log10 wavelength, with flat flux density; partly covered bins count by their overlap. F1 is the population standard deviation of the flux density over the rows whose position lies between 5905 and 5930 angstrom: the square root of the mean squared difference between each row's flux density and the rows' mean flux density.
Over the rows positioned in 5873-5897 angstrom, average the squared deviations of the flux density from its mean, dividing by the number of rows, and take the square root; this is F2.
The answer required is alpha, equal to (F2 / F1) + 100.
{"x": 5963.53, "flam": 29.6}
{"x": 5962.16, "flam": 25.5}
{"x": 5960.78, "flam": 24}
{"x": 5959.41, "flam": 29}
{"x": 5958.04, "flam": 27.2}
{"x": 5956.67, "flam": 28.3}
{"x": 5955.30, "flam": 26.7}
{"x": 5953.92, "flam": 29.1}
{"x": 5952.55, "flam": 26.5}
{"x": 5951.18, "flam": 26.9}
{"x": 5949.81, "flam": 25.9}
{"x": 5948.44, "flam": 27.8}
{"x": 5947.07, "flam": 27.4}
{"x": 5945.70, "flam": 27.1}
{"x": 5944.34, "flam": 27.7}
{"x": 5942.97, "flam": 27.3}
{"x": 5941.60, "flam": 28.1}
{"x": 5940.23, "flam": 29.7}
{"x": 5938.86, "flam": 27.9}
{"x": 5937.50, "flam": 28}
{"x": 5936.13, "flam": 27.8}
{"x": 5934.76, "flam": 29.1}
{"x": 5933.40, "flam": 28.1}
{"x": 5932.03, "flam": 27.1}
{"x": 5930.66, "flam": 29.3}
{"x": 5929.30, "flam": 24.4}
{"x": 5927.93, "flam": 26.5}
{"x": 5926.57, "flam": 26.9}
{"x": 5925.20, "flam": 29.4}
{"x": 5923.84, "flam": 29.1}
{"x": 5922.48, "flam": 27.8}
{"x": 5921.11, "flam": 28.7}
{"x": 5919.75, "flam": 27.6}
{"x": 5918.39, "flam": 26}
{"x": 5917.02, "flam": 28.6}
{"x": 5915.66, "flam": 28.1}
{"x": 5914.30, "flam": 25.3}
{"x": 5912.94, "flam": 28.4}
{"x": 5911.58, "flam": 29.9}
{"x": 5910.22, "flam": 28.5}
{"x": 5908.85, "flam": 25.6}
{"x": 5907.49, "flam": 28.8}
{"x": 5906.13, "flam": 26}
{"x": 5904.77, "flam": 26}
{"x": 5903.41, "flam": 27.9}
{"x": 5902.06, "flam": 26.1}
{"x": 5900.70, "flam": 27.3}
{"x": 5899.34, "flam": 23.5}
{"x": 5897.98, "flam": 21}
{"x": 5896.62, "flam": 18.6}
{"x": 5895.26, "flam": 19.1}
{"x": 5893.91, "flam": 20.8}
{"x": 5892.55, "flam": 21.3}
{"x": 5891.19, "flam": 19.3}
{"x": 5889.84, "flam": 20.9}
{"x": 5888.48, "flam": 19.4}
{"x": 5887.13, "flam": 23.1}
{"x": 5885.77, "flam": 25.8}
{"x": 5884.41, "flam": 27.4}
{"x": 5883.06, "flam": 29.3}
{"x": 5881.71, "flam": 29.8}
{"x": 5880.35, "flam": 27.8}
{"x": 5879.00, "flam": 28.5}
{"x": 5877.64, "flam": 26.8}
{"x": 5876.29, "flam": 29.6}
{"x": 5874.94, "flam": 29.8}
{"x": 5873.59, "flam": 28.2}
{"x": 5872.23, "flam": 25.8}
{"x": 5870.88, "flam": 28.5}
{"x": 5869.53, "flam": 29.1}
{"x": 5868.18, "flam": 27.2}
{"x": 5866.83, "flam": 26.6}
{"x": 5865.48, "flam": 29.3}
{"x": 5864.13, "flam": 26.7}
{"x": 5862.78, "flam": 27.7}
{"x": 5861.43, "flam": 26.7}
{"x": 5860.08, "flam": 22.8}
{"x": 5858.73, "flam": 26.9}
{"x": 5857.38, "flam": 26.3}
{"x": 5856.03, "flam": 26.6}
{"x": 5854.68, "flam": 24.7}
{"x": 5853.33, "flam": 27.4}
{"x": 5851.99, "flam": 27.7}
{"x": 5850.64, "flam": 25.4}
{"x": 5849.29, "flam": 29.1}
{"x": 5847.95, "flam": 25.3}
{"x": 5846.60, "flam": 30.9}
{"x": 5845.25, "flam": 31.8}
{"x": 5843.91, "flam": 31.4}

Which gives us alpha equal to 102.7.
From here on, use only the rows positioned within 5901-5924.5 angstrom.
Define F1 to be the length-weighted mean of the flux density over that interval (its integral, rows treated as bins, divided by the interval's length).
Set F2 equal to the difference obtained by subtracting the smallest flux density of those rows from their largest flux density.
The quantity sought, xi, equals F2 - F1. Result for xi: -23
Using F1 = 27.6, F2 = 4.6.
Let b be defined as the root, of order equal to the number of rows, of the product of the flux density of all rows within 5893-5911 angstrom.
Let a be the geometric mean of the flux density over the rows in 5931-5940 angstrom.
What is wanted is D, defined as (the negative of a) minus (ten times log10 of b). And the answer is -41.85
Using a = 28.0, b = 24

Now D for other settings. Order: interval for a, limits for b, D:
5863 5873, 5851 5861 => -41.72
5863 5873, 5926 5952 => -41.96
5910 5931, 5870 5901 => -41.64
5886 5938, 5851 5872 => -39.83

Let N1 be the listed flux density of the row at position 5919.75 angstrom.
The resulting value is 27.6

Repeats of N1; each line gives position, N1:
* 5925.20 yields 29.4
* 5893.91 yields 20.8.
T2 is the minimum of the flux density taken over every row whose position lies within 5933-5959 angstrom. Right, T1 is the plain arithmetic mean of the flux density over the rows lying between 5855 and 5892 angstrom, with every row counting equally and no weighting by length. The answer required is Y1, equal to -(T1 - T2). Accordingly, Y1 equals -1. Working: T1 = 26.5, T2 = 25.9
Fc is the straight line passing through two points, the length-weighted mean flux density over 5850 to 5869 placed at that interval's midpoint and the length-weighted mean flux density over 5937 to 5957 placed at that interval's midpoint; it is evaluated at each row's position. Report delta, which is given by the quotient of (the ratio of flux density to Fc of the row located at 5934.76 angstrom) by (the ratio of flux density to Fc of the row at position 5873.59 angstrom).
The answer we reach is 1.01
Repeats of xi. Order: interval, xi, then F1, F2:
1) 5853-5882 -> -20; 27.4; 7.0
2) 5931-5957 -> -24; 27.7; 3.8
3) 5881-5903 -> -12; 23.4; 11.2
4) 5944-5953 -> -25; 27.1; 1.9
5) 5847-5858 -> -22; 26.7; 4.4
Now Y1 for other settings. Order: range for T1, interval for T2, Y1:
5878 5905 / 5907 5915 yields 1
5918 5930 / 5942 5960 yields -1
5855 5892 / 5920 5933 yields -2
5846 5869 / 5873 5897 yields -8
